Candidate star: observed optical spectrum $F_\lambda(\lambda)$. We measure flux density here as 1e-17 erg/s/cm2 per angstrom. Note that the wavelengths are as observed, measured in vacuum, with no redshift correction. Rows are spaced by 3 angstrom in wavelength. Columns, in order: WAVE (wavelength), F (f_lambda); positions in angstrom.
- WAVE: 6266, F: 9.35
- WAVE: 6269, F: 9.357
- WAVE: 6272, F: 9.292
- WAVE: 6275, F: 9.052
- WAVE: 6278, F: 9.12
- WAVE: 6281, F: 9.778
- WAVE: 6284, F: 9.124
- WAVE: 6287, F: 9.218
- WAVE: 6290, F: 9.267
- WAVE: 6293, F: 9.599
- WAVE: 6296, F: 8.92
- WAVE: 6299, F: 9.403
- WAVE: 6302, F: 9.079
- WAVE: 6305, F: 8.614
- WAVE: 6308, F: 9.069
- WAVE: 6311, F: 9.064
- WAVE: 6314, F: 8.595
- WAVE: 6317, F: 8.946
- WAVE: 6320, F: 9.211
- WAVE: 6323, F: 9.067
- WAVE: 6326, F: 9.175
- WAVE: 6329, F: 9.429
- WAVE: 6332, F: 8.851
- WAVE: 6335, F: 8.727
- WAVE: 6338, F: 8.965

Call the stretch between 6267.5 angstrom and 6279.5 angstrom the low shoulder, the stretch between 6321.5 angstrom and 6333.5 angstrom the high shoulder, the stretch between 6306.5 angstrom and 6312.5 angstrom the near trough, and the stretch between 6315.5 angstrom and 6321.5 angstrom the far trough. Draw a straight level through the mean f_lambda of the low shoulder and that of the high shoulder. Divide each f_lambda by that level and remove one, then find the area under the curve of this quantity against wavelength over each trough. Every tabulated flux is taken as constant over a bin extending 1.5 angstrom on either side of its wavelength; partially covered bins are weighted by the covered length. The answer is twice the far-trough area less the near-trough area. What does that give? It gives 0.0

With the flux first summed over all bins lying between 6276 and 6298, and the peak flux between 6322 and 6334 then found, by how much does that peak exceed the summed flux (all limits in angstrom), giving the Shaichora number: -56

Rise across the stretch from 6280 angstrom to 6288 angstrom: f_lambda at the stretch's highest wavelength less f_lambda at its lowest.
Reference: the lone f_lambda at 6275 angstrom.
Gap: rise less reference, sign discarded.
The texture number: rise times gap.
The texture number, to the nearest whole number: -5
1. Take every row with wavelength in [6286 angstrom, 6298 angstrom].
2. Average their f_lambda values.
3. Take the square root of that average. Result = 3.04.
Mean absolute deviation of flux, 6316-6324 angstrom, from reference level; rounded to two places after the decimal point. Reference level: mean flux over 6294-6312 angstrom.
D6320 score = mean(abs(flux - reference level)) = 0.10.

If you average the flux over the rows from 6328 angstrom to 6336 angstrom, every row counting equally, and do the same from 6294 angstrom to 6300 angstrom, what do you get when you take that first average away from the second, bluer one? 0.2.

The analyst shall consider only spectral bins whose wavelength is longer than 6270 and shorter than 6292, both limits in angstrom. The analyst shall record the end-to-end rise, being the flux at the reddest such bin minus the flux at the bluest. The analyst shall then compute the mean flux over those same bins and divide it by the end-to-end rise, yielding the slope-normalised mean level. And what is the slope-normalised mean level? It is -371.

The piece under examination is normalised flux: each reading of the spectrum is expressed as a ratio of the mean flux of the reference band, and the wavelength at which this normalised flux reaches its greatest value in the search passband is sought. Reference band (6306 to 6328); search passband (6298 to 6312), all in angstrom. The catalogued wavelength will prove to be 6299 angstrom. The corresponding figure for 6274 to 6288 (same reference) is 6281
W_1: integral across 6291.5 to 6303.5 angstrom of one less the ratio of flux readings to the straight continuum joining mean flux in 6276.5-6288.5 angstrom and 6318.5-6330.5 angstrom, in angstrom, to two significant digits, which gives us 0.036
